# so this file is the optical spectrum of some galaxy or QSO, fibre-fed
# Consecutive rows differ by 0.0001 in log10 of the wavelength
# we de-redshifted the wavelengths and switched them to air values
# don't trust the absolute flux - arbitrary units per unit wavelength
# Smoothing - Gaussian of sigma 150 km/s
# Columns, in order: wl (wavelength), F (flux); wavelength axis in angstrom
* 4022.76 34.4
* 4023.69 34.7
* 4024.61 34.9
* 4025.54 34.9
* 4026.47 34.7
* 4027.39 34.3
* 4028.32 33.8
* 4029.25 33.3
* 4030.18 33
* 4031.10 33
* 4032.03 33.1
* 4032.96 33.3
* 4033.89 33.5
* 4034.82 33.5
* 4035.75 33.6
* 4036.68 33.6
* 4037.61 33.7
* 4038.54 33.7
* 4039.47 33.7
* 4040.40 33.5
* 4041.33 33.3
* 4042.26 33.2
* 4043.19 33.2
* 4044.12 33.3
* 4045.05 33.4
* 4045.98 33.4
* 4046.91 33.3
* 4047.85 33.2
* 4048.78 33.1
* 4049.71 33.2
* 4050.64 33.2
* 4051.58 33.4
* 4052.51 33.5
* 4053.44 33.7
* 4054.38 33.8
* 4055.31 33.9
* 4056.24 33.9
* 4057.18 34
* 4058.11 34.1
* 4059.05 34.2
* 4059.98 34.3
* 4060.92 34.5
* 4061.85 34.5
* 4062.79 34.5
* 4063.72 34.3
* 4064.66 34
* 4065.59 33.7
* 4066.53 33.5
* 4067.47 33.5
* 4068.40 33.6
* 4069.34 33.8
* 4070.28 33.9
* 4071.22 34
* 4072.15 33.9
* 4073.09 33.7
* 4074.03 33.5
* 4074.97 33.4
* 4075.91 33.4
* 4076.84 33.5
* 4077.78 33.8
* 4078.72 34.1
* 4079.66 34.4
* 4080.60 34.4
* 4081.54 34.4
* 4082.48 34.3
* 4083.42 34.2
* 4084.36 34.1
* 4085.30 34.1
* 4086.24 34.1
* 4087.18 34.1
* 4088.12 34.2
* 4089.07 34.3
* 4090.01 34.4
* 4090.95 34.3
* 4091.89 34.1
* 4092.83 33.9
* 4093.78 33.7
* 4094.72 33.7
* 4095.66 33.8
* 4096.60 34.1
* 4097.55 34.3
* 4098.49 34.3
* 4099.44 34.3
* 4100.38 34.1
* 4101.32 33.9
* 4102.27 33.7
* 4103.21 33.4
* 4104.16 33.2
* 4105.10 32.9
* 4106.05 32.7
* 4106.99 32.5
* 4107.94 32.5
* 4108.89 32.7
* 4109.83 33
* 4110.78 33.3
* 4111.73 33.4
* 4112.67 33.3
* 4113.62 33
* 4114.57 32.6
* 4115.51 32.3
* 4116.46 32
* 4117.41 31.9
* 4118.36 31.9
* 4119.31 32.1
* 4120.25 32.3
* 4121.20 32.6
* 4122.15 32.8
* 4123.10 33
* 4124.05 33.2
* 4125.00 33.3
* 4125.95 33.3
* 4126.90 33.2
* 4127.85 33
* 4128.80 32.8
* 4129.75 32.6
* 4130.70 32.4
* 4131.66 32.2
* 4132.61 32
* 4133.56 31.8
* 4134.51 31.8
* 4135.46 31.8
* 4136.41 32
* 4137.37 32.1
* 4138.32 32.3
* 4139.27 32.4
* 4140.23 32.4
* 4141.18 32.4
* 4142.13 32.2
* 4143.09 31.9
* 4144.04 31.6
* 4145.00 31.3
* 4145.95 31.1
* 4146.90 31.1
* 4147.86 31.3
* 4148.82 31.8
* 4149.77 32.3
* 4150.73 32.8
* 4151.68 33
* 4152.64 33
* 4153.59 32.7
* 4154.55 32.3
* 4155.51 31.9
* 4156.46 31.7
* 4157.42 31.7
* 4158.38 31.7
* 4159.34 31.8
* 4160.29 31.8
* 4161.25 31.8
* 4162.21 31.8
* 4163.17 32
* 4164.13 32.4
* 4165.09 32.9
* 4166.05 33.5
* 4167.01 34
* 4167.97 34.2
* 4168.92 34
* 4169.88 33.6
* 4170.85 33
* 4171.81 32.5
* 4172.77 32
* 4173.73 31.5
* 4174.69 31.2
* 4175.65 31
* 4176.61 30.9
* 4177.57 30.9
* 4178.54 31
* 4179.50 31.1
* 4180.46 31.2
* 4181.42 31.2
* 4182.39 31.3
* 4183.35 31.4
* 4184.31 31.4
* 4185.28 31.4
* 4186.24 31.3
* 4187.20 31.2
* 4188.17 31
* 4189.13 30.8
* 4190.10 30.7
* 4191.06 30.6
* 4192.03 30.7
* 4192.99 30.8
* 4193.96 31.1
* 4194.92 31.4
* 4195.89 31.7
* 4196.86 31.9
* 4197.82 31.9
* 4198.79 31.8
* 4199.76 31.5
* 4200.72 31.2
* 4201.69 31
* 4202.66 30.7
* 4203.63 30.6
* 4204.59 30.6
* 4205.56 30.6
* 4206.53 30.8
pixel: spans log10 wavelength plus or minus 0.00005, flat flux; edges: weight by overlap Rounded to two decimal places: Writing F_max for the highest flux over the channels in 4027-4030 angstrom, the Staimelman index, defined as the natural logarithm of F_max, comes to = 3.54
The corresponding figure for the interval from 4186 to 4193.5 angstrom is 3.44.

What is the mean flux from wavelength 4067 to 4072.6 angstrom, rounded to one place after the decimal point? 33.8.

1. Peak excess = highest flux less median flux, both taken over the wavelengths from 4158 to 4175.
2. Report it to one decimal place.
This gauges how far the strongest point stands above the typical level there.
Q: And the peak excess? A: 2.0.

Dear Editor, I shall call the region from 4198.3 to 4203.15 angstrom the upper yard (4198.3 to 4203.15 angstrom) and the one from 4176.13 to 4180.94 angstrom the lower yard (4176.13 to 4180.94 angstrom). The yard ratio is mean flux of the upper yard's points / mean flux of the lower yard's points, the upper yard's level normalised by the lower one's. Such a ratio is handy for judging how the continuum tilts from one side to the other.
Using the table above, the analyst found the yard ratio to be 1.01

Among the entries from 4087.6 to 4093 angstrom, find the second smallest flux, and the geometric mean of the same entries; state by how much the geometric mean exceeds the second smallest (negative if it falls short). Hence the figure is 0.1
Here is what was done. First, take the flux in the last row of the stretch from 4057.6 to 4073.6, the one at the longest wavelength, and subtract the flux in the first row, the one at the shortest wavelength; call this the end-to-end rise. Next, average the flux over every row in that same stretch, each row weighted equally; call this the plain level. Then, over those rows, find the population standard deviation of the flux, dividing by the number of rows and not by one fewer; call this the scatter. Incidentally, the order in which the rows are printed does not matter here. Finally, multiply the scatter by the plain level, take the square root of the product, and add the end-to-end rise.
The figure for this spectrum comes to 3.0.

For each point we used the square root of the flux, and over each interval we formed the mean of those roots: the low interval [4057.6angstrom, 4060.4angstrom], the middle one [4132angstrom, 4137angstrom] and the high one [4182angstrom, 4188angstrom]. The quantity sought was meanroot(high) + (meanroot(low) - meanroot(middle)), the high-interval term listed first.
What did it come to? 5.80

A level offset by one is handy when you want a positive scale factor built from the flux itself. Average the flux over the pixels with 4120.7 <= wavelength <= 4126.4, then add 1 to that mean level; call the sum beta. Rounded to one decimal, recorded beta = 34.0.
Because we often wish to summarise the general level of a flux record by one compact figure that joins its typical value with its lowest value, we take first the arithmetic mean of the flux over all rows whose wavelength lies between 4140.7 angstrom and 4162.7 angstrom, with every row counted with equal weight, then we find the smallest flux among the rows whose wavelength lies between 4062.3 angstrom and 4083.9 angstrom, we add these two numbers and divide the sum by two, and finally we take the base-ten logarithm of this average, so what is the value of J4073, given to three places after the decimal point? 1.514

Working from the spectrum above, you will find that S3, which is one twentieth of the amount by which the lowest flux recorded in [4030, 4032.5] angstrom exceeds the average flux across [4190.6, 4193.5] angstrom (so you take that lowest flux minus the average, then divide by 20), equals 0.12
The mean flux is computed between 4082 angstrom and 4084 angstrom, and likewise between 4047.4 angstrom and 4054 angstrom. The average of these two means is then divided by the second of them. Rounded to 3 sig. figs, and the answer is 1.01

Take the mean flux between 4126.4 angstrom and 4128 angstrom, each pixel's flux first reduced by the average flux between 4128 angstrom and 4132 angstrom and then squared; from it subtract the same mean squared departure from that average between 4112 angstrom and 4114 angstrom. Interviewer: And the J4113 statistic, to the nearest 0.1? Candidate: -0.1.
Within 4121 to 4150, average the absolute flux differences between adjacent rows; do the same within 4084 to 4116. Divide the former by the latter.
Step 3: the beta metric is 1.1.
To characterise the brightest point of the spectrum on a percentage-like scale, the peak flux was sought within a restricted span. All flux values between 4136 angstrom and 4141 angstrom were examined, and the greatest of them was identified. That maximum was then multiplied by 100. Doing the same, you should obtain 3240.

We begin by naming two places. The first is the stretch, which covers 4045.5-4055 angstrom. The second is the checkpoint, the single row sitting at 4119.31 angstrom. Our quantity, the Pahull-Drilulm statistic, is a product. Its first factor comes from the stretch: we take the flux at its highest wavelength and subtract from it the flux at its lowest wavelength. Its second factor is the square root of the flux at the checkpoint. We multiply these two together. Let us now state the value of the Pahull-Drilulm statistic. 2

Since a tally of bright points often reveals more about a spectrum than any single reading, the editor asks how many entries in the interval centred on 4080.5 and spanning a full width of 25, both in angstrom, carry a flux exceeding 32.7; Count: 27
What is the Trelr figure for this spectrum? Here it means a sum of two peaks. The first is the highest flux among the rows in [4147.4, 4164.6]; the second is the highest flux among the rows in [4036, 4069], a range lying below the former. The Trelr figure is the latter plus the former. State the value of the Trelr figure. 67.5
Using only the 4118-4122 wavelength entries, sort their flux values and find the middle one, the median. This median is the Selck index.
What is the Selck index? 32.2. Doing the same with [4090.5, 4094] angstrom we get 34.0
